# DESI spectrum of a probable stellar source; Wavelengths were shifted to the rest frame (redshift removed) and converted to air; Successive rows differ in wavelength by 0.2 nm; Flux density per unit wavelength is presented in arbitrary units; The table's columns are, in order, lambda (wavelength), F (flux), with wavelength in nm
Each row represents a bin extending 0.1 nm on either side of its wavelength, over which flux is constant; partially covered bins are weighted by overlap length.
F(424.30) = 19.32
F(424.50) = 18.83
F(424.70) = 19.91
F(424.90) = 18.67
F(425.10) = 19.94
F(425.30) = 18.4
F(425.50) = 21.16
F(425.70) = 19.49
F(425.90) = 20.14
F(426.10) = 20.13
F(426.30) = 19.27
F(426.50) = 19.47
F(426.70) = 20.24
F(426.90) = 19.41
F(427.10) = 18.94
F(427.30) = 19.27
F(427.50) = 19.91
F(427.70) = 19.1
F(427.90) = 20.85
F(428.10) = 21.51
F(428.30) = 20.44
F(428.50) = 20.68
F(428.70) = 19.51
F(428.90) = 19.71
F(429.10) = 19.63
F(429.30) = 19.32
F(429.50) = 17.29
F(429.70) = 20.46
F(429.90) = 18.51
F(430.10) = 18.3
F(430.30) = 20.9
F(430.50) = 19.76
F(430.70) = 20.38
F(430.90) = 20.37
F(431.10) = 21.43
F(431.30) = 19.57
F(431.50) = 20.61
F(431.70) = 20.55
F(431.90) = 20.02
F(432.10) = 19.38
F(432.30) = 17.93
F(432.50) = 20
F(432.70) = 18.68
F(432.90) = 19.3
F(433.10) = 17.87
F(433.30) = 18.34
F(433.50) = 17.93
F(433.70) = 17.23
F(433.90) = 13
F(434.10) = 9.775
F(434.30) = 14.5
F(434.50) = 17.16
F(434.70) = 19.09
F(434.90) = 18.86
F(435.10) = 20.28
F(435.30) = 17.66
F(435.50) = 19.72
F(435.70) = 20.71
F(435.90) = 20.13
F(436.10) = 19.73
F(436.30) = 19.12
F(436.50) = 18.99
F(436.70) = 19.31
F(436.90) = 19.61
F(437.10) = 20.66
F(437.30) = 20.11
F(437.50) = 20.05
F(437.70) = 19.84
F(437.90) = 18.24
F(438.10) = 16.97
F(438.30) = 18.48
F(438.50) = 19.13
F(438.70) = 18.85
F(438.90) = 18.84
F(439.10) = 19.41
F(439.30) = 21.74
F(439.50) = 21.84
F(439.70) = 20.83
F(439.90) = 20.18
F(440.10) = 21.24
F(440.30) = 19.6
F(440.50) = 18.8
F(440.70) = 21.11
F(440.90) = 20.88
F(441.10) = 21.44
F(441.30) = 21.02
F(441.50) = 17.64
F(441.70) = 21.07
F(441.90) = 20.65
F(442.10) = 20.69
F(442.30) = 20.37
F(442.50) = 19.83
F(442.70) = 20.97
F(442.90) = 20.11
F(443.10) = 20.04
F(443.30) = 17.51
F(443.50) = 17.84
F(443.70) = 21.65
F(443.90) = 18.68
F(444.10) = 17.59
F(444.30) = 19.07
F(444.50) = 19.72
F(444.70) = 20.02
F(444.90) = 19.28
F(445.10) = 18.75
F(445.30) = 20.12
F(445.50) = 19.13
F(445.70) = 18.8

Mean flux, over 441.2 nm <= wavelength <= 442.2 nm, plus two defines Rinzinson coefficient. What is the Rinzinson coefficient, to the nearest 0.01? 22.21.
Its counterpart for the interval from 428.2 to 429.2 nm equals 21.99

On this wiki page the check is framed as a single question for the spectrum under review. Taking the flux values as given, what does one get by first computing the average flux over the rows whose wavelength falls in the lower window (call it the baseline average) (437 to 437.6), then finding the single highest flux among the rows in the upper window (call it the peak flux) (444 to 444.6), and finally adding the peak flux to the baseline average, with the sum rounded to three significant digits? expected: 40.0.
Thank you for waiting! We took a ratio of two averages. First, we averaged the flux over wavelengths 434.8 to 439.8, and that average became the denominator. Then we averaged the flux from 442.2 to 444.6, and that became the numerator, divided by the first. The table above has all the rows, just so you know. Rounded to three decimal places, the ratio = 0.994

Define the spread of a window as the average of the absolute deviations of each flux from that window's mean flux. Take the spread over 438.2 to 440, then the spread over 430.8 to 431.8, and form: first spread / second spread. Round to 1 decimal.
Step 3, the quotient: 2.5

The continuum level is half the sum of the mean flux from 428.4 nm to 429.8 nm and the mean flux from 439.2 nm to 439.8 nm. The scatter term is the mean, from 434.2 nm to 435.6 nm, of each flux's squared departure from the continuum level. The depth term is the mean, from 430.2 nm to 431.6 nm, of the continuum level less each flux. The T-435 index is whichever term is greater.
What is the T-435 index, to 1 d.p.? 8.6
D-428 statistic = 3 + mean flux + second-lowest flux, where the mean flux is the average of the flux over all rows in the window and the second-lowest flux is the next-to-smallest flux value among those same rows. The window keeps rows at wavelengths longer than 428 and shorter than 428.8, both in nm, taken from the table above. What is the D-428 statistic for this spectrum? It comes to 44.0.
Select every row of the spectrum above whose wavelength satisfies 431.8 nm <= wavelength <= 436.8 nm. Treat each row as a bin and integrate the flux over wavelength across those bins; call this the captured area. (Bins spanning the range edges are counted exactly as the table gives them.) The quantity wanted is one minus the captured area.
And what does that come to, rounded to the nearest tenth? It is -89.9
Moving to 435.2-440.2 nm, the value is -97.3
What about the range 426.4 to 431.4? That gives -98.0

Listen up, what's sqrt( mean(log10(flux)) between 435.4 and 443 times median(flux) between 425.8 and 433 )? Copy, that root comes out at 5.06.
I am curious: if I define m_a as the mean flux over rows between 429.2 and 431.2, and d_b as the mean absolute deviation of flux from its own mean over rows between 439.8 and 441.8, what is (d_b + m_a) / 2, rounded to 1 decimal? 10.3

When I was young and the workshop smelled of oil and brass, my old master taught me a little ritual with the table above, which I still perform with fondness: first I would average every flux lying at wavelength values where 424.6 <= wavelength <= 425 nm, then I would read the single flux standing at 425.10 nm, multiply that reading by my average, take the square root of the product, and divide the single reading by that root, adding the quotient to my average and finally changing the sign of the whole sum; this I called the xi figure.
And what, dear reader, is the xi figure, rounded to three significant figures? -20.3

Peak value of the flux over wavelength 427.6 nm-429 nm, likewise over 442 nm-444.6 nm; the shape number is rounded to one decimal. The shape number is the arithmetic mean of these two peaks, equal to 21.6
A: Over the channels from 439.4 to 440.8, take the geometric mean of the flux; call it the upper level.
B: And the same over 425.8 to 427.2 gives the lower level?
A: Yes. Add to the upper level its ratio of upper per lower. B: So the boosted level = 21.5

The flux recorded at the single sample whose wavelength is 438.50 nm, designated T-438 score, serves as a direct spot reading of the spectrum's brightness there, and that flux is 19.13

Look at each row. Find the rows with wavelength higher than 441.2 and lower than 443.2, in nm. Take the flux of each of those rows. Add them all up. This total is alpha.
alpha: 202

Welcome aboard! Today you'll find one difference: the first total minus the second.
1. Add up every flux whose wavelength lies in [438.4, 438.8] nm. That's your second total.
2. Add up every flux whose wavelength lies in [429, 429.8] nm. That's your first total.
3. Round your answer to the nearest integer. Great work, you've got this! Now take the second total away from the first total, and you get 39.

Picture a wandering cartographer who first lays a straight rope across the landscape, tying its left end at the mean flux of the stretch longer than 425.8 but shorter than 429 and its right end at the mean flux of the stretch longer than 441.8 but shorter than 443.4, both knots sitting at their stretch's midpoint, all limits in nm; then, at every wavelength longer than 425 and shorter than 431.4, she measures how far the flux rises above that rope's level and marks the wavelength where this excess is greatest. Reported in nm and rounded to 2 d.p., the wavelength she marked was 428.10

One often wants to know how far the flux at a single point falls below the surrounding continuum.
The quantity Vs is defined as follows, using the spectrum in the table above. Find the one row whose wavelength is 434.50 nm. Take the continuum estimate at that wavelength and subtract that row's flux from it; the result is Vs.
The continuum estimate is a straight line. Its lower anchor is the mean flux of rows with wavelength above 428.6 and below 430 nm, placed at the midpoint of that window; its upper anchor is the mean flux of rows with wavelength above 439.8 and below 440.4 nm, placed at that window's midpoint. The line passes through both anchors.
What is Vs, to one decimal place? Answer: 2.6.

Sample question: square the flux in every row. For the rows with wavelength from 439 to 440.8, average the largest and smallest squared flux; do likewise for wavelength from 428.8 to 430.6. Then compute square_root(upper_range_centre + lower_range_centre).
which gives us 27.98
